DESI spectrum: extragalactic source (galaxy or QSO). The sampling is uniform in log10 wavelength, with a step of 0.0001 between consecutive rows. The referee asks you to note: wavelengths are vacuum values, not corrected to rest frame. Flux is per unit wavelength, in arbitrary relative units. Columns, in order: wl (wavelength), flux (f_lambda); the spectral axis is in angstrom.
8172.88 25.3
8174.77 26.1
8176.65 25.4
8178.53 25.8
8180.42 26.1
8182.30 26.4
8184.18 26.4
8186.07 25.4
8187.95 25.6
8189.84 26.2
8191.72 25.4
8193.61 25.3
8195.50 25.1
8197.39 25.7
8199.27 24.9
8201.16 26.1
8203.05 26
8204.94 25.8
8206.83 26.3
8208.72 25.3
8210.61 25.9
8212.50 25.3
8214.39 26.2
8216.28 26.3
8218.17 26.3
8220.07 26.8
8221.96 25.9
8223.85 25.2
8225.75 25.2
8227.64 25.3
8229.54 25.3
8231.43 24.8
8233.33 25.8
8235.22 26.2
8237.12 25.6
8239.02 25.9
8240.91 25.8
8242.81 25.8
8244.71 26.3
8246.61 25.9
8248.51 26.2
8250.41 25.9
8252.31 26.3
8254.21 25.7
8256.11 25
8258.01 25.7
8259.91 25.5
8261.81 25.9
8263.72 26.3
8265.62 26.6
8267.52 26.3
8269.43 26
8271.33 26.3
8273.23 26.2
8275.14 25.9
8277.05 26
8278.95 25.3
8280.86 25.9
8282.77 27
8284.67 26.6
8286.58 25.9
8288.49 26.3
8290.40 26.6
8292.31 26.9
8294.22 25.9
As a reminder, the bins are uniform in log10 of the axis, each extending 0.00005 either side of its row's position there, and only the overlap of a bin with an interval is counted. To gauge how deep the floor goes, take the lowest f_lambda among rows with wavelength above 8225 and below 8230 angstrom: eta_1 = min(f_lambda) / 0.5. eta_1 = 50.4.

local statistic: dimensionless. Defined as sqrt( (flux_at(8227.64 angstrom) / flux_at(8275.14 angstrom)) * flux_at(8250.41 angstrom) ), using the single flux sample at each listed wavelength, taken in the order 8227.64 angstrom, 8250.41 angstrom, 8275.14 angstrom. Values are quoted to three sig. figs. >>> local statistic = 5.03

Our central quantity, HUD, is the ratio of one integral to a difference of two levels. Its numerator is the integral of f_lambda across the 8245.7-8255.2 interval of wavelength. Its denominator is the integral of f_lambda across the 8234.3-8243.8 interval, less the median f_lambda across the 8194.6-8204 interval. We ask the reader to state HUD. 1.12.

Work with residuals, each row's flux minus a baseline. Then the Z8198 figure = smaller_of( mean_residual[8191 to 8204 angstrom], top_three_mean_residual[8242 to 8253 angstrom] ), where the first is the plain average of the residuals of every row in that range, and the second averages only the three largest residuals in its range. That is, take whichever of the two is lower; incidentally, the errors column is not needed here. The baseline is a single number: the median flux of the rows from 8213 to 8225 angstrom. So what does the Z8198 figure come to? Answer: -0.75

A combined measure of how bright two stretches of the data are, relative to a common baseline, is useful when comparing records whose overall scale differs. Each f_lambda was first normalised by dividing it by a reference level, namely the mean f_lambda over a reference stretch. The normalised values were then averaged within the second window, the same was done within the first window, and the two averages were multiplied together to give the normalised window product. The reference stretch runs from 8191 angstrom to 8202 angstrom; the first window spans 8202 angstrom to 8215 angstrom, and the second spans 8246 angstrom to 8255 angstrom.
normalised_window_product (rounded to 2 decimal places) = 1.04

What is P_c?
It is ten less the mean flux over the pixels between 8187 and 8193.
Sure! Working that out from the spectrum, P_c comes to -15.7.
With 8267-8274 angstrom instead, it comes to -16.2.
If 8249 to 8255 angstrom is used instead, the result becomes -16.0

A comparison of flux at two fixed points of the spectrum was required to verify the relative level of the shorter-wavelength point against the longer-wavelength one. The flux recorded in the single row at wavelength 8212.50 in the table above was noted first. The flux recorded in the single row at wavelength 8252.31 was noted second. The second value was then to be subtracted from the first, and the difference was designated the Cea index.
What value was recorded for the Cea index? -1.0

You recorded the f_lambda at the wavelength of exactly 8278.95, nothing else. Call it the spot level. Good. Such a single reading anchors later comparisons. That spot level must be 25.3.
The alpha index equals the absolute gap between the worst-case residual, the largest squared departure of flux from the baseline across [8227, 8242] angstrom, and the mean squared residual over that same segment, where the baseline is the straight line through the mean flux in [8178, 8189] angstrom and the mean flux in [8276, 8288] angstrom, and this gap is 1.2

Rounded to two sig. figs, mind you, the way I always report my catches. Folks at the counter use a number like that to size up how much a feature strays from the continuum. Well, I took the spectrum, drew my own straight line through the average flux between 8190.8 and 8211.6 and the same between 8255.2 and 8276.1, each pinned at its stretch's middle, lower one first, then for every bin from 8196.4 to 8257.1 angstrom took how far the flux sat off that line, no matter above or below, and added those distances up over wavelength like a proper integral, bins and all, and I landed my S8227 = 24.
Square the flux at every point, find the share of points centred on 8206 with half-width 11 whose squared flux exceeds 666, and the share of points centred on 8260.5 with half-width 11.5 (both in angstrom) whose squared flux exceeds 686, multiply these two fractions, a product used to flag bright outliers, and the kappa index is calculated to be 0.208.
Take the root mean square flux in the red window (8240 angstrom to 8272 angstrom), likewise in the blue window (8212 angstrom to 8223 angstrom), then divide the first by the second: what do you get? 0.99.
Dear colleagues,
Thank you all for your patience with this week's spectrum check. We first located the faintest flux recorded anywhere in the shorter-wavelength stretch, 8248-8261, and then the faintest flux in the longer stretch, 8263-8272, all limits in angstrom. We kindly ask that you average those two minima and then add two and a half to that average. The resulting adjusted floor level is 28.0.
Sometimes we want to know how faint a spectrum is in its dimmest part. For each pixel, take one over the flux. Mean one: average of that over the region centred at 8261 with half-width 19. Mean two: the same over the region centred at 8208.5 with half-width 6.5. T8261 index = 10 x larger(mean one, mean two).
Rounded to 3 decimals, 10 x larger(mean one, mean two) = 0.387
